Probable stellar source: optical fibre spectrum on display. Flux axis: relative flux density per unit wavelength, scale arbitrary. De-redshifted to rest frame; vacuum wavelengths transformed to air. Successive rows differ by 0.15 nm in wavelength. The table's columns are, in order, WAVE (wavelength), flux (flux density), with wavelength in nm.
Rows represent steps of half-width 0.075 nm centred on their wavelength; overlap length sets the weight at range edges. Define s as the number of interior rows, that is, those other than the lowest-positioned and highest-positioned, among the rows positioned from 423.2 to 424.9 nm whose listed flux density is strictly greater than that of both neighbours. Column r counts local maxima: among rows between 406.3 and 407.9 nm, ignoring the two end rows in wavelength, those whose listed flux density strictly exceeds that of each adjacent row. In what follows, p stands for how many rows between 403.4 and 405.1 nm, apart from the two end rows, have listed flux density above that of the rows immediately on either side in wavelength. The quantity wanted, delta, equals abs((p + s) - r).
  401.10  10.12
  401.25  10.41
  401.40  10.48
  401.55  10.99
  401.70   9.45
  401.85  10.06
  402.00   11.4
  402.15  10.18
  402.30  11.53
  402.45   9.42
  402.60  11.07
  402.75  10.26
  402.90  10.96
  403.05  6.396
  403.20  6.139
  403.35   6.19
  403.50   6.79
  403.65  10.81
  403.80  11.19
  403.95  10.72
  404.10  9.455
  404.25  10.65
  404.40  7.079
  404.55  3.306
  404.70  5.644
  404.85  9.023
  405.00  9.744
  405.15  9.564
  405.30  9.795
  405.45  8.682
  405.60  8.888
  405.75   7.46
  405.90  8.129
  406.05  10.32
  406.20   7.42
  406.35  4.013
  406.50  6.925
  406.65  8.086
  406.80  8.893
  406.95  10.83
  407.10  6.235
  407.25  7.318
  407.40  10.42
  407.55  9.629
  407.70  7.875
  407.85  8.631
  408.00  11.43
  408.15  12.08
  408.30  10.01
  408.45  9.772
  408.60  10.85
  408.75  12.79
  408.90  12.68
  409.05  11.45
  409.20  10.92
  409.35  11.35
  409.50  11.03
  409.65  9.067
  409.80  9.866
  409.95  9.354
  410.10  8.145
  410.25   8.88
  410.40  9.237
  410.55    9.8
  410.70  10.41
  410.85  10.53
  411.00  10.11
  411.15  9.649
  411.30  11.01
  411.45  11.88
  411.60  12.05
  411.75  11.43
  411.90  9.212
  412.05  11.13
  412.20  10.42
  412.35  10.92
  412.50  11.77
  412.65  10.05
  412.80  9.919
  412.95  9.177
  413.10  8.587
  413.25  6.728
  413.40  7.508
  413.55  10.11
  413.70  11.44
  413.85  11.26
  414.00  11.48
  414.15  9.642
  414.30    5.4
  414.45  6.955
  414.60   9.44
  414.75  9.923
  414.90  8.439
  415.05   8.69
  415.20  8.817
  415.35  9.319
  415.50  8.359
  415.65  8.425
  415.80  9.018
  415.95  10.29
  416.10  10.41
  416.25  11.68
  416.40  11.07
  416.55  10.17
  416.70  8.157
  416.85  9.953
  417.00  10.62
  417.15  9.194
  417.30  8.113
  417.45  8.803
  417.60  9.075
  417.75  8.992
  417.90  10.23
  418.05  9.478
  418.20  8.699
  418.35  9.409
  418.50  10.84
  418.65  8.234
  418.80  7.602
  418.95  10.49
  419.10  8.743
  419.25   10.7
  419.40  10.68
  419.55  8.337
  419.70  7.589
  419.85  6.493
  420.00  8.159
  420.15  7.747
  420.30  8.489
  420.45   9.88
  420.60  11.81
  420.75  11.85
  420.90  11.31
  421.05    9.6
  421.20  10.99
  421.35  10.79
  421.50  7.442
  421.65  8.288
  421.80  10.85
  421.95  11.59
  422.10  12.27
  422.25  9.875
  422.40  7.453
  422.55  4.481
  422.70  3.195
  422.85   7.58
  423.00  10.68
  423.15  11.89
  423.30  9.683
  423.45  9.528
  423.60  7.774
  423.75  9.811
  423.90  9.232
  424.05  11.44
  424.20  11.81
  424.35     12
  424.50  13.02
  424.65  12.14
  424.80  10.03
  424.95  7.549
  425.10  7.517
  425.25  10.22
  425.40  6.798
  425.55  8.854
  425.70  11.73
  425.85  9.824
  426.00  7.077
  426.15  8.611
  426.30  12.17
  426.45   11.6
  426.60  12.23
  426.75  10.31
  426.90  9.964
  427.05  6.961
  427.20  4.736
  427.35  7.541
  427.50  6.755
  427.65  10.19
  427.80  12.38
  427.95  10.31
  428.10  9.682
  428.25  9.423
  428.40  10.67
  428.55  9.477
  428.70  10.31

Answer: 2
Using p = 2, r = 2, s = 2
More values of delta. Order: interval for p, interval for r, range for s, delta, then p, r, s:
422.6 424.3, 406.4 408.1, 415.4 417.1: 1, 2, 2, 1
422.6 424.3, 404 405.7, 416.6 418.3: 2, 2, 3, 3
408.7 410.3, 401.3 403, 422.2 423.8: 1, 2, 4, 1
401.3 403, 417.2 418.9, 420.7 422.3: 3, 4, 3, 2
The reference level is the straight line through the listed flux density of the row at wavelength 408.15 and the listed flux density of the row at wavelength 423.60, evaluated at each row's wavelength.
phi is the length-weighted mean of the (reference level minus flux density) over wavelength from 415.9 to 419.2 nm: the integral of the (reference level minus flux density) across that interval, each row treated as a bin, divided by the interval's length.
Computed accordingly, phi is -0.1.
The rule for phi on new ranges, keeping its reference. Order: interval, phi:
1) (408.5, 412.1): 1.0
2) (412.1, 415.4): 1.1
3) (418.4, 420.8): -0.3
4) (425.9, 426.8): -3.3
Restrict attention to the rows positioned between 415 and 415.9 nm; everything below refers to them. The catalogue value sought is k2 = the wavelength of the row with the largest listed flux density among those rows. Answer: 415.35 nm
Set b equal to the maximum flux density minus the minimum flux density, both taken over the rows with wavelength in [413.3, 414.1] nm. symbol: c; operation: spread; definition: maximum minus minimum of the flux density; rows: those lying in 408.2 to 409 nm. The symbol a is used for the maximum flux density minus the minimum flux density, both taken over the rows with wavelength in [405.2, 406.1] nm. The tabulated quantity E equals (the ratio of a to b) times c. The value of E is 2.2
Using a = 3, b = 4.0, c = 3.0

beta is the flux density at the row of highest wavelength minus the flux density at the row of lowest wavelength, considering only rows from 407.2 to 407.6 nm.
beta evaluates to 2.3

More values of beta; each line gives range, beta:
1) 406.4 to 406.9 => 2.0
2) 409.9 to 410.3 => -0.5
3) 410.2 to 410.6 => 0.9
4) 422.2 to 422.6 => -5.4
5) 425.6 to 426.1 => -4.7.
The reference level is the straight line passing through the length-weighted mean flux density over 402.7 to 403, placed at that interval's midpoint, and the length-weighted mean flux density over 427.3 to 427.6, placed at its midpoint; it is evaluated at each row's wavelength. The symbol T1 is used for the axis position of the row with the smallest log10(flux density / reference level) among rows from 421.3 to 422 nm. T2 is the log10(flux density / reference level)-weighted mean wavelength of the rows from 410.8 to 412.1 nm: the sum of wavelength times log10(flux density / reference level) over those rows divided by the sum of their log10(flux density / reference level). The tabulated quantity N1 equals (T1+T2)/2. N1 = 416.50 nm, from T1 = 421.50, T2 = 411.51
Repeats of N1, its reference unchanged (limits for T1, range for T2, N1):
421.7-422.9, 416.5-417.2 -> 419.79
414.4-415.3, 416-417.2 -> 415.49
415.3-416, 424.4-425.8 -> 420.24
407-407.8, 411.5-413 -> 409.62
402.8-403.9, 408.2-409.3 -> 406.03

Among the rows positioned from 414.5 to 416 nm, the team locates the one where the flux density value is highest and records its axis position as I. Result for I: 415.95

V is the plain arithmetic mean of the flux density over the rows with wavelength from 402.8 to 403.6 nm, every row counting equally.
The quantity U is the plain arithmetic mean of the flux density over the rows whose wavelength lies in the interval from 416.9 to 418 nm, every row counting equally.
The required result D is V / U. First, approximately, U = 9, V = 7.3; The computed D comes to 0.8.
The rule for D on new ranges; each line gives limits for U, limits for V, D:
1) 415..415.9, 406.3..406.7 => 0.7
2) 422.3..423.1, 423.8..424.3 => 1.6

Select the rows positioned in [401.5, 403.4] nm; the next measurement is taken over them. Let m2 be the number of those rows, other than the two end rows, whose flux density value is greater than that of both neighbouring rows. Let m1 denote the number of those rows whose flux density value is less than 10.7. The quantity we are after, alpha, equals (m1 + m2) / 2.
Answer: 6.0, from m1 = 8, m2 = 4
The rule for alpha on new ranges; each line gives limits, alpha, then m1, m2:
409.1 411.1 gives 6.5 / 10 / 3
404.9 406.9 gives 8.0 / 13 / 3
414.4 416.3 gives 7.0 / 12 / 2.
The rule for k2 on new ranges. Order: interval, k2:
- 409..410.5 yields 409.05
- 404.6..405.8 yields 405.30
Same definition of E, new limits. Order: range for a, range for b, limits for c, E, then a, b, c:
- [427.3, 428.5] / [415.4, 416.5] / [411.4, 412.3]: 4.8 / 6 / 3.3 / 2.8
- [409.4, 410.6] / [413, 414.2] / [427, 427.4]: 1.7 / 3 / 4.8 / 2.8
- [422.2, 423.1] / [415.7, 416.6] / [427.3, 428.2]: 15.8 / 7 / 2.7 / 5.6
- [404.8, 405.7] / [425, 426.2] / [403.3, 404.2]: 1.1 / 1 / 4.9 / 5.0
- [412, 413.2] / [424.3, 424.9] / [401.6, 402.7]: 2.2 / 3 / 3.0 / 2.1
